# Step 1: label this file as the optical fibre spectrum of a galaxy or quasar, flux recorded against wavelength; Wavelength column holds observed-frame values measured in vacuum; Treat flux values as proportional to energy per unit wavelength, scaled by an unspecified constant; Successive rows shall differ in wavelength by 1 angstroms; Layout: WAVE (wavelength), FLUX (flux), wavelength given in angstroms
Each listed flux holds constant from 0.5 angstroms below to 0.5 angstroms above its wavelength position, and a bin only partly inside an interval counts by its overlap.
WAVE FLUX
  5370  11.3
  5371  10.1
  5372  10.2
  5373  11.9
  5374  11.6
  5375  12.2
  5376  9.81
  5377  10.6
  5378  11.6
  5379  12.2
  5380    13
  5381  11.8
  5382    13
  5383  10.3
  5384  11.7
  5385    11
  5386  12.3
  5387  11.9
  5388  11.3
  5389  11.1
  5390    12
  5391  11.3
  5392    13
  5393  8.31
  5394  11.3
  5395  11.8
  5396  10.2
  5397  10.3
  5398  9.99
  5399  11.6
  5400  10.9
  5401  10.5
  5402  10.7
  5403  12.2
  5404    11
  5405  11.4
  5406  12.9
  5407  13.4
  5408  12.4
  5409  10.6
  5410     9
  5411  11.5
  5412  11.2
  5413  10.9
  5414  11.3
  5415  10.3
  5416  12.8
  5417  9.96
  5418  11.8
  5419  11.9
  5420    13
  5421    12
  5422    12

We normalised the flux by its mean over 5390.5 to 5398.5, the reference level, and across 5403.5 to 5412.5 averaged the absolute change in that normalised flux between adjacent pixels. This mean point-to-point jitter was 0.11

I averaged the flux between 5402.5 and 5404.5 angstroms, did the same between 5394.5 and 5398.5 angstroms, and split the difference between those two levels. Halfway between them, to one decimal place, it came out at 11.1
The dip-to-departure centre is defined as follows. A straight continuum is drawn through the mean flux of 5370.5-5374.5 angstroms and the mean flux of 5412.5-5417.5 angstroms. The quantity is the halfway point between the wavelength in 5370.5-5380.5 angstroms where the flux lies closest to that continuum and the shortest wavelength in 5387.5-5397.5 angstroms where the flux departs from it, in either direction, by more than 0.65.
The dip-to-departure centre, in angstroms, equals 5383.5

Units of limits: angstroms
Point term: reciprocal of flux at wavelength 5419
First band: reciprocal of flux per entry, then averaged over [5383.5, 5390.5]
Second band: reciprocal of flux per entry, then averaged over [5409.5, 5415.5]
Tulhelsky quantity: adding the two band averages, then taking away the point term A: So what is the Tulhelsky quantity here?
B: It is 0.096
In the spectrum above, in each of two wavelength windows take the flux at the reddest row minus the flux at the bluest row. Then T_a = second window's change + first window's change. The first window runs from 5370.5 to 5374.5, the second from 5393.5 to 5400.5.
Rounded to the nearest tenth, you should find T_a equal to 1.1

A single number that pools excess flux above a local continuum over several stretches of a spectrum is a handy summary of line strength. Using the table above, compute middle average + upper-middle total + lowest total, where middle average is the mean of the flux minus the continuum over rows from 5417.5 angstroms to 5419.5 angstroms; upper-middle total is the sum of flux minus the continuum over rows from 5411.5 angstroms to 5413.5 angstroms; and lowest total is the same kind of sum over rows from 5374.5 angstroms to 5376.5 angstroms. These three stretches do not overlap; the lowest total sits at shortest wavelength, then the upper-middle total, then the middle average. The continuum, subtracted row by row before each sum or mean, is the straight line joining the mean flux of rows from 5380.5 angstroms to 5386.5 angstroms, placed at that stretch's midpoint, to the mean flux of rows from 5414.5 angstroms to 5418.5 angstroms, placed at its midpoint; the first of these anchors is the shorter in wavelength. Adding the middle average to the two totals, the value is -1.4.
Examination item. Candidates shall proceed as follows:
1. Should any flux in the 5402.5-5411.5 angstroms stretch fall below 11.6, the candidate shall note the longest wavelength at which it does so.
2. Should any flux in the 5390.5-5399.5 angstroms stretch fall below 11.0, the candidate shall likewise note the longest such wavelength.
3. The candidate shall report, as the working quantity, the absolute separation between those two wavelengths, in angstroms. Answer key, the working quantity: 13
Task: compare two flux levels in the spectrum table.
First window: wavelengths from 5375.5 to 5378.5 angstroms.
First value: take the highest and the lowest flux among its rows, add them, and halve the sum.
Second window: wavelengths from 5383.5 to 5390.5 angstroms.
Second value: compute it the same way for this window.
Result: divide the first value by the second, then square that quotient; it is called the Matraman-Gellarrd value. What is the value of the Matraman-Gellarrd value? 0.84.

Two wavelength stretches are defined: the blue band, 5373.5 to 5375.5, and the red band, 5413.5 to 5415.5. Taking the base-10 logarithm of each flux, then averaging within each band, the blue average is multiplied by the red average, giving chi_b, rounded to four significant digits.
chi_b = 1.111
